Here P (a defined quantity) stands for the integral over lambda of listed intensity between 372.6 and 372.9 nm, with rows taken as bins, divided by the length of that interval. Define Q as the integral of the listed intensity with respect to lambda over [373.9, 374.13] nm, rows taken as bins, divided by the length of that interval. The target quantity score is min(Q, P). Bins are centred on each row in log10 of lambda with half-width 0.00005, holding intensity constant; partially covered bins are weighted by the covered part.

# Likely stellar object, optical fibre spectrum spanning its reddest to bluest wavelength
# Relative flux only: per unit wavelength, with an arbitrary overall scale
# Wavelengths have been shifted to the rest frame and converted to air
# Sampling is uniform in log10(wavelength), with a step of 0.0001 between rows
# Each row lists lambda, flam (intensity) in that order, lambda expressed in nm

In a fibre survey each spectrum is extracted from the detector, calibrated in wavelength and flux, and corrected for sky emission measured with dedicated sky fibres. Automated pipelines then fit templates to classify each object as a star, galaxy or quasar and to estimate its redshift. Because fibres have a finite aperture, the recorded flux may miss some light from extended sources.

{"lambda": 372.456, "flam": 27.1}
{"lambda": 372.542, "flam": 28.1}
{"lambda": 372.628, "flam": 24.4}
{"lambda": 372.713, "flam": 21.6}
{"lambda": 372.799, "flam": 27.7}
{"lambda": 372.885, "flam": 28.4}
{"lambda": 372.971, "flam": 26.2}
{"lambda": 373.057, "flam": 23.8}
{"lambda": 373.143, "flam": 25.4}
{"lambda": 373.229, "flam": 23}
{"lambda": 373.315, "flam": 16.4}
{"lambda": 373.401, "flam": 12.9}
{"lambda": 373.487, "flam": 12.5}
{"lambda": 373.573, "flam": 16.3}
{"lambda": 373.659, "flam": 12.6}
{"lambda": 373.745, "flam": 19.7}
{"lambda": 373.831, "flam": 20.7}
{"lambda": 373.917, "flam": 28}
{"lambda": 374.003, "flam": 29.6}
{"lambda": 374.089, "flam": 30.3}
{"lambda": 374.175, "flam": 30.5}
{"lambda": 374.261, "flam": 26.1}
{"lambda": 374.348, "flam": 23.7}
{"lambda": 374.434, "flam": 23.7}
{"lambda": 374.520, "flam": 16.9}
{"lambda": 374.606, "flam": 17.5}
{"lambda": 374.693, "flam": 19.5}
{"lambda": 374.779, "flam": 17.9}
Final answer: 25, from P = 25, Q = 29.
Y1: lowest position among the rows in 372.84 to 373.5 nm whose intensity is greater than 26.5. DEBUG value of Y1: 372.885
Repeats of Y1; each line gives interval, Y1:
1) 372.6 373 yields 372.799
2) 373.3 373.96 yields 373.917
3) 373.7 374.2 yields 373.917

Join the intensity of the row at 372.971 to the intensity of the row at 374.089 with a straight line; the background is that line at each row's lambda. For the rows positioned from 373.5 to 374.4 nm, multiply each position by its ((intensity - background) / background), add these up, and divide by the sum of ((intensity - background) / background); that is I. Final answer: 373.81 nm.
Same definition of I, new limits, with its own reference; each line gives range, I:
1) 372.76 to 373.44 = 373.39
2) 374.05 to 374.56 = 374.43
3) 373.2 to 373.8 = 373.51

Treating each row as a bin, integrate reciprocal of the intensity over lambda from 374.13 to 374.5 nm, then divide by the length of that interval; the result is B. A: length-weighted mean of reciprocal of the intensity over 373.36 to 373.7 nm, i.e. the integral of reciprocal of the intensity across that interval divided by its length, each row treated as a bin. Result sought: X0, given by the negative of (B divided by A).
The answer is -0.5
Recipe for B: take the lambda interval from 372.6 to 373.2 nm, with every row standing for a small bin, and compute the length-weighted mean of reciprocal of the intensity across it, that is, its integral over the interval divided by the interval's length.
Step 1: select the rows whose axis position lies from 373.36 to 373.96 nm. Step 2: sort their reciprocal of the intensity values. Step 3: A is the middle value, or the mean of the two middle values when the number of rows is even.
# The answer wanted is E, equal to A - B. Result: 0.022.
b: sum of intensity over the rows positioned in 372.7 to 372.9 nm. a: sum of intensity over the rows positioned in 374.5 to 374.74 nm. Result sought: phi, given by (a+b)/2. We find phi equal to 66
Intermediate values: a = 54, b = 77.7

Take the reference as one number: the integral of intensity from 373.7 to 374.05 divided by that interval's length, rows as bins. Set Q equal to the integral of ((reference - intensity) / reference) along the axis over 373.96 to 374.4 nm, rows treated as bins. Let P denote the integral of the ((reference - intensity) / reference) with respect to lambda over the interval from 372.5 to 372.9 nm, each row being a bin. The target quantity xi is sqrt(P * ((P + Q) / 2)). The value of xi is 0.03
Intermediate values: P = -0.02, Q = -0.061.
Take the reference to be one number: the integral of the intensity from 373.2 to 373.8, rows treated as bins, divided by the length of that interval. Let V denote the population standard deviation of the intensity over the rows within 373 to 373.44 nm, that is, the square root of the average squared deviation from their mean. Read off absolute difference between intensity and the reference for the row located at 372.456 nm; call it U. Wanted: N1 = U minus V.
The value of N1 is 6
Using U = 11.0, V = 4.8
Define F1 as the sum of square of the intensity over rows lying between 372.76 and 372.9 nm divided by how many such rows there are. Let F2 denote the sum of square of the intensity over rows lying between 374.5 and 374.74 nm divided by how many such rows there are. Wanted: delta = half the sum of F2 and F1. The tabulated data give 555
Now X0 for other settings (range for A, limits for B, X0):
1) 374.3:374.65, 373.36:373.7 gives -1.5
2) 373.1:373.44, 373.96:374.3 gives -0.6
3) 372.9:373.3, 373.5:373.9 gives -1.4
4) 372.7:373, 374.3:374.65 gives -1.3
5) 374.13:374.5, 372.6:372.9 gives -1.0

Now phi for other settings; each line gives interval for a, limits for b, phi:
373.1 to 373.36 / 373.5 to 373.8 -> 57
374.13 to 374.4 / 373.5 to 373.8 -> 64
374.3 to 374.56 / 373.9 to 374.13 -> 76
